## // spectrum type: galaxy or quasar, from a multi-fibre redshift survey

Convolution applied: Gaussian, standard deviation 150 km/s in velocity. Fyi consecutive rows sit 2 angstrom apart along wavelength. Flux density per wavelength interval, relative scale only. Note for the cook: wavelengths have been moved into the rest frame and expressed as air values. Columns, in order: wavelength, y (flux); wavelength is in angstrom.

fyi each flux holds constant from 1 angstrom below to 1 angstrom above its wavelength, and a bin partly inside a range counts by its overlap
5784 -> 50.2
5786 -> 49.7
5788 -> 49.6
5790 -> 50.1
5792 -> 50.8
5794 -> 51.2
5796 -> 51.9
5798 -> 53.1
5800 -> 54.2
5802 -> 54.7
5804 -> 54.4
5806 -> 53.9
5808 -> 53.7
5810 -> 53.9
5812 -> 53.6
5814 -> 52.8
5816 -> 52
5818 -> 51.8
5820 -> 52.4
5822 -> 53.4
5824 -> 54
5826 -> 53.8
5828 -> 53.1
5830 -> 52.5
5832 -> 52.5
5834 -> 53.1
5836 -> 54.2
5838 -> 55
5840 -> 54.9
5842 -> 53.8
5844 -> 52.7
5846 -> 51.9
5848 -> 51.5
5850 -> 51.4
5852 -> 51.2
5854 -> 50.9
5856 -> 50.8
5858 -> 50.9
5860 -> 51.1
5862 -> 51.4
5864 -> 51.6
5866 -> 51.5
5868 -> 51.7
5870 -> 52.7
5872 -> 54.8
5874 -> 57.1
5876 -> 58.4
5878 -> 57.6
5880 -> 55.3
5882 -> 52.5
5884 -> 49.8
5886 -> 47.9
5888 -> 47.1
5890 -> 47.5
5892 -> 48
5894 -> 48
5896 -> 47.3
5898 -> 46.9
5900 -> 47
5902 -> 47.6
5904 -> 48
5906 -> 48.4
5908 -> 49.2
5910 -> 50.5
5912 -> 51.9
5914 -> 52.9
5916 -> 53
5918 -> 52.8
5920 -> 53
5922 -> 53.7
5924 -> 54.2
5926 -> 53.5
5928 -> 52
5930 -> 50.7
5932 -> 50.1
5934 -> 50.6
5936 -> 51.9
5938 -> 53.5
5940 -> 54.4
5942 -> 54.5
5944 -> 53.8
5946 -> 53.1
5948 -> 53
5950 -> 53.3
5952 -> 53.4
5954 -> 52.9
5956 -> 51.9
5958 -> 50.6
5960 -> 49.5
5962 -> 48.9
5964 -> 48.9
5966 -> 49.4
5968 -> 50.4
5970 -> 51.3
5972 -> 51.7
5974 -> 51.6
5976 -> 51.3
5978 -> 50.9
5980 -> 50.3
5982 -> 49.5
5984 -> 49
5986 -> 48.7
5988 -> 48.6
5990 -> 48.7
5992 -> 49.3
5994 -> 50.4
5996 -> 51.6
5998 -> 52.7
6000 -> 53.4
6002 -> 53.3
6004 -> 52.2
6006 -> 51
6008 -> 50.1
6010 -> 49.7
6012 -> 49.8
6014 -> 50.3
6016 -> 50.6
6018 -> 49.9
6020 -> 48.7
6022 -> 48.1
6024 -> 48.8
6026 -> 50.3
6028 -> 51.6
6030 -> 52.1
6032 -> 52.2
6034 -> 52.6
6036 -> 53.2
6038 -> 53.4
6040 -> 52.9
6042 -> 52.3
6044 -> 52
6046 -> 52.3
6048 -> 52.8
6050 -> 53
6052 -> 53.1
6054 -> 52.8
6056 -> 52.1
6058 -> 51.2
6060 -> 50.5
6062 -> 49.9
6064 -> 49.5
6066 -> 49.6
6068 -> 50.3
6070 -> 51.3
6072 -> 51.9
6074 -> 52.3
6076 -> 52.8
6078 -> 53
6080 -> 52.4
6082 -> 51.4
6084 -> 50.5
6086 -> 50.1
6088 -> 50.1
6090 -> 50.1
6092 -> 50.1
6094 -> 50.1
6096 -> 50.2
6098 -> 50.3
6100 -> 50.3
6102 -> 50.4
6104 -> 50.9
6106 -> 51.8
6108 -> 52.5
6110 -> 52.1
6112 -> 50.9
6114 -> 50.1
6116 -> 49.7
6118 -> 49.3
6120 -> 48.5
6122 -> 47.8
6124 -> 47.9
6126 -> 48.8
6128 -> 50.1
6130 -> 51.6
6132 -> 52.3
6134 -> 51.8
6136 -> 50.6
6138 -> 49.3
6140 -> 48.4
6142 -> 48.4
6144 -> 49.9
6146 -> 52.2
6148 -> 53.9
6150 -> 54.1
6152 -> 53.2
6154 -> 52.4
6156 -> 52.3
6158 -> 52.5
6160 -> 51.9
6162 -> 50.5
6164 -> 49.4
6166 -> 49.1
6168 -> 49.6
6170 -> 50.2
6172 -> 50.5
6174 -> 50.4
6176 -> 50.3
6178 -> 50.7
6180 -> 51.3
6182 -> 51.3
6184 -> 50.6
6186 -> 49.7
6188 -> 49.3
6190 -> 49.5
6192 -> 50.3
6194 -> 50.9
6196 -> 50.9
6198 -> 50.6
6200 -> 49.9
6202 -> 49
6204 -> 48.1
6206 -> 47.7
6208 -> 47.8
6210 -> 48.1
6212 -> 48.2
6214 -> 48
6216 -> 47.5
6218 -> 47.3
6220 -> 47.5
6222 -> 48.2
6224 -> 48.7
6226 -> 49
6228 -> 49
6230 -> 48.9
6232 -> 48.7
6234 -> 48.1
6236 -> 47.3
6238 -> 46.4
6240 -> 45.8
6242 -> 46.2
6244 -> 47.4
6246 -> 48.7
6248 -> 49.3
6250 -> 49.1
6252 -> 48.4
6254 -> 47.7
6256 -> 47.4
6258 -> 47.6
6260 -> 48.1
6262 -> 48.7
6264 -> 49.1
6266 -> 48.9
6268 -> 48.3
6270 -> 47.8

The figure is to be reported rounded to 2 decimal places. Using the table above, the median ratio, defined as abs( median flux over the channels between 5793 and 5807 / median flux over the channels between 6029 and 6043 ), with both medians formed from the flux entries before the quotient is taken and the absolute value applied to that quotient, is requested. 1.02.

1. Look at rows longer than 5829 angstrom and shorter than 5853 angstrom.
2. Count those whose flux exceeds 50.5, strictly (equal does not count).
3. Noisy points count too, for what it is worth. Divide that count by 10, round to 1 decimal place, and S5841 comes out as 1.2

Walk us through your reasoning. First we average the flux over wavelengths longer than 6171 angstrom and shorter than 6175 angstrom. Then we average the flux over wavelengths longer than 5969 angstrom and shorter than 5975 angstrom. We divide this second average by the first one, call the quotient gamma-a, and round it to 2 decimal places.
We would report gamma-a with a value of 1.02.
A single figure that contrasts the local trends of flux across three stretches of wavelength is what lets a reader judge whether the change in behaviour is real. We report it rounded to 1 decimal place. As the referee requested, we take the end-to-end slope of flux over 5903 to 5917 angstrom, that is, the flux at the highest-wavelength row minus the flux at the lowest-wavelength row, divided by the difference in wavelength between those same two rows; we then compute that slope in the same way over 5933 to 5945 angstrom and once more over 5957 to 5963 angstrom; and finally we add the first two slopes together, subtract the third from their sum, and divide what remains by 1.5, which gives 0.8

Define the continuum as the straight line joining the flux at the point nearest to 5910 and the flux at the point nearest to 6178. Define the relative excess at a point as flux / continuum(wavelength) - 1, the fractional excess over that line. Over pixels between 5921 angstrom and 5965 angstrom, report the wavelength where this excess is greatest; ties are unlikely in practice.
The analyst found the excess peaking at 5942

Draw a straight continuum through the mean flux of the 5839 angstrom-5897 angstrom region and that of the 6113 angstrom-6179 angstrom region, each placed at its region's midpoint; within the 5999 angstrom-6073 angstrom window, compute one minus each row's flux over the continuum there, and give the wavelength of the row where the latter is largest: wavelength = 6022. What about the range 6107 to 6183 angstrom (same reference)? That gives 6122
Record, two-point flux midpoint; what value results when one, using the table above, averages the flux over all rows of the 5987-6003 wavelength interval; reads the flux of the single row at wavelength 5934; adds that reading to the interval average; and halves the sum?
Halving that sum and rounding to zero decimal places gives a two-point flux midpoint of 51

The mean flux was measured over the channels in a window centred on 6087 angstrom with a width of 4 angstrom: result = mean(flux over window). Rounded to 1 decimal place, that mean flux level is 50.1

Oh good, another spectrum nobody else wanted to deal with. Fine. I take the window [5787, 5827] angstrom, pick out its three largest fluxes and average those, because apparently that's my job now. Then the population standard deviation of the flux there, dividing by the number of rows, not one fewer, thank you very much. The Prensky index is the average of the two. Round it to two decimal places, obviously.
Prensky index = 27.94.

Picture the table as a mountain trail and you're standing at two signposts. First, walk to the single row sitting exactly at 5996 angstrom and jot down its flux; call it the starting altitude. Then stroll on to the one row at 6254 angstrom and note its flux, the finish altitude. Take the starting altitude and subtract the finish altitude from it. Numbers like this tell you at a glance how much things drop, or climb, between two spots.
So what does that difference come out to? 3.9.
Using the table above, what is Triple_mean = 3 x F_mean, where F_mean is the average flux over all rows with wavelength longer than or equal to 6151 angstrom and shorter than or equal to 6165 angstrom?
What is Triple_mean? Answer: 155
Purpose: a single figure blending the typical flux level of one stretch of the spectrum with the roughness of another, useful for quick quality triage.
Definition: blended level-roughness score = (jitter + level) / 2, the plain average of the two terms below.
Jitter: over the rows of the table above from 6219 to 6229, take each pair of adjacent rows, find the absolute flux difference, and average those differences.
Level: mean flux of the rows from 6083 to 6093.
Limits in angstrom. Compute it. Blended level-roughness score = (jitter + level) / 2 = 25.3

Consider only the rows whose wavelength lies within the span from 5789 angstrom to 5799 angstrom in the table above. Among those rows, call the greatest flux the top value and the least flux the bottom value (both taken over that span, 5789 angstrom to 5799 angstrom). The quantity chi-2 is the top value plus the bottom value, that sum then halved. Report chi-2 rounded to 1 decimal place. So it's 51.6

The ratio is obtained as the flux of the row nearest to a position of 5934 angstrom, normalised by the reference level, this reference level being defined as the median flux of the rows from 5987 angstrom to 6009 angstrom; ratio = 0.99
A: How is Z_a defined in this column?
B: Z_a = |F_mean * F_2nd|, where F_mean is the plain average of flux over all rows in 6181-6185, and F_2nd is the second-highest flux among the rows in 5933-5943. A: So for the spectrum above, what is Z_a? 2772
